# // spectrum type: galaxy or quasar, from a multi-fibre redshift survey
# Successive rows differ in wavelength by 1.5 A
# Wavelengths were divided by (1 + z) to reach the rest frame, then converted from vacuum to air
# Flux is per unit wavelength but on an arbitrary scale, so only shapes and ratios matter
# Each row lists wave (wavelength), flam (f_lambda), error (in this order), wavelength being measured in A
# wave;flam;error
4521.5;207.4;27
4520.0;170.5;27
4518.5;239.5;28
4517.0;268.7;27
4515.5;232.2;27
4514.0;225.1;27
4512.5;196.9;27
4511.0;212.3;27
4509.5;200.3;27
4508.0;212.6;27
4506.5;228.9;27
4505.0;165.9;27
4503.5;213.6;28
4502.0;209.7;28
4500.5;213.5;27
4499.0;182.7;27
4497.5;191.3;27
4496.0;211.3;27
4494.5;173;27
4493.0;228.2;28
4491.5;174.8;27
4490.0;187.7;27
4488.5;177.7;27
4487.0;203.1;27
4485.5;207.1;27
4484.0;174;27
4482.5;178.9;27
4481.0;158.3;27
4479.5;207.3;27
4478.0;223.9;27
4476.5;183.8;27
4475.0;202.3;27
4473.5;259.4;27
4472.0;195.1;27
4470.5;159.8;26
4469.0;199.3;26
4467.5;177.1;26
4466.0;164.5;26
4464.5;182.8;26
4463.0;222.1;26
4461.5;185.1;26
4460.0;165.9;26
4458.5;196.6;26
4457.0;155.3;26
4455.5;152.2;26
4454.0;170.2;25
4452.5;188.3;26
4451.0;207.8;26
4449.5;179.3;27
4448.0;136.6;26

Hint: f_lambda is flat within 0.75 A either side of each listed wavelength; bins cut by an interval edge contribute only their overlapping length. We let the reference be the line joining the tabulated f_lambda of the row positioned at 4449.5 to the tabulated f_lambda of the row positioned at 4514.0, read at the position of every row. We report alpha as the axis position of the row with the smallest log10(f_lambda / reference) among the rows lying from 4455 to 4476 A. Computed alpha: 4470.5 A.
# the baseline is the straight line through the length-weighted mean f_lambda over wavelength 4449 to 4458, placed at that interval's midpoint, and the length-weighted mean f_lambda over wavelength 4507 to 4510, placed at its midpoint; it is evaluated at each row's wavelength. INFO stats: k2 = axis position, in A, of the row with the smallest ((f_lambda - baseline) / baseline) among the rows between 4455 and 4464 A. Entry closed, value 4455.5 A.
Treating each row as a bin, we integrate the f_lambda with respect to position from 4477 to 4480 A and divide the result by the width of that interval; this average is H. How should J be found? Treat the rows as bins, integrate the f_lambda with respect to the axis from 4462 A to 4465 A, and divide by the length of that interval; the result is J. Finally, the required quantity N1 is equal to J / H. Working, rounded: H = 214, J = 203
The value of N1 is 0.949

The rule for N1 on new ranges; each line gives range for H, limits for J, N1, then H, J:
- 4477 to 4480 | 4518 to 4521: 0.947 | 214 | 202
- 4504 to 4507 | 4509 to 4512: 1.050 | 196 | 206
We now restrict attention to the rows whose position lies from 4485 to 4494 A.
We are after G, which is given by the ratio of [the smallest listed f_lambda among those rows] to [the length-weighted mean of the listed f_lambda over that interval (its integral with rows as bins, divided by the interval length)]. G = 0.894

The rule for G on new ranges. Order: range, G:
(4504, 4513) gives 0.816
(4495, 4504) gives 0.902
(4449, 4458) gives 0.865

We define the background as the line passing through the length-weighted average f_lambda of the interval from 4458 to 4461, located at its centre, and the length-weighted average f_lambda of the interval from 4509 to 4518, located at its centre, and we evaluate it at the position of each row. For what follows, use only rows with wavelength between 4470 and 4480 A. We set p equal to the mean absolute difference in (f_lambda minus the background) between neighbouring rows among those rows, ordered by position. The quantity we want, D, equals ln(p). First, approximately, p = 39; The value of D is 3.65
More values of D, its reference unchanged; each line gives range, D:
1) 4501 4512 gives 3.25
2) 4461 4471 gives 3.34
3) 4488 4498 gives 3.45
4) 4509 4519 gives 3.04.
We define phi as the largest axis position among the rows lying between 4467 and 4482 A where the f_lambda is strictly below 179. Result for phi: 4481.0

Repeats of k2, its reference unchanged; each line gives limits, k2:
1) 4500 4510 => 4505.0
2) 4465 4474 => 4470.5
